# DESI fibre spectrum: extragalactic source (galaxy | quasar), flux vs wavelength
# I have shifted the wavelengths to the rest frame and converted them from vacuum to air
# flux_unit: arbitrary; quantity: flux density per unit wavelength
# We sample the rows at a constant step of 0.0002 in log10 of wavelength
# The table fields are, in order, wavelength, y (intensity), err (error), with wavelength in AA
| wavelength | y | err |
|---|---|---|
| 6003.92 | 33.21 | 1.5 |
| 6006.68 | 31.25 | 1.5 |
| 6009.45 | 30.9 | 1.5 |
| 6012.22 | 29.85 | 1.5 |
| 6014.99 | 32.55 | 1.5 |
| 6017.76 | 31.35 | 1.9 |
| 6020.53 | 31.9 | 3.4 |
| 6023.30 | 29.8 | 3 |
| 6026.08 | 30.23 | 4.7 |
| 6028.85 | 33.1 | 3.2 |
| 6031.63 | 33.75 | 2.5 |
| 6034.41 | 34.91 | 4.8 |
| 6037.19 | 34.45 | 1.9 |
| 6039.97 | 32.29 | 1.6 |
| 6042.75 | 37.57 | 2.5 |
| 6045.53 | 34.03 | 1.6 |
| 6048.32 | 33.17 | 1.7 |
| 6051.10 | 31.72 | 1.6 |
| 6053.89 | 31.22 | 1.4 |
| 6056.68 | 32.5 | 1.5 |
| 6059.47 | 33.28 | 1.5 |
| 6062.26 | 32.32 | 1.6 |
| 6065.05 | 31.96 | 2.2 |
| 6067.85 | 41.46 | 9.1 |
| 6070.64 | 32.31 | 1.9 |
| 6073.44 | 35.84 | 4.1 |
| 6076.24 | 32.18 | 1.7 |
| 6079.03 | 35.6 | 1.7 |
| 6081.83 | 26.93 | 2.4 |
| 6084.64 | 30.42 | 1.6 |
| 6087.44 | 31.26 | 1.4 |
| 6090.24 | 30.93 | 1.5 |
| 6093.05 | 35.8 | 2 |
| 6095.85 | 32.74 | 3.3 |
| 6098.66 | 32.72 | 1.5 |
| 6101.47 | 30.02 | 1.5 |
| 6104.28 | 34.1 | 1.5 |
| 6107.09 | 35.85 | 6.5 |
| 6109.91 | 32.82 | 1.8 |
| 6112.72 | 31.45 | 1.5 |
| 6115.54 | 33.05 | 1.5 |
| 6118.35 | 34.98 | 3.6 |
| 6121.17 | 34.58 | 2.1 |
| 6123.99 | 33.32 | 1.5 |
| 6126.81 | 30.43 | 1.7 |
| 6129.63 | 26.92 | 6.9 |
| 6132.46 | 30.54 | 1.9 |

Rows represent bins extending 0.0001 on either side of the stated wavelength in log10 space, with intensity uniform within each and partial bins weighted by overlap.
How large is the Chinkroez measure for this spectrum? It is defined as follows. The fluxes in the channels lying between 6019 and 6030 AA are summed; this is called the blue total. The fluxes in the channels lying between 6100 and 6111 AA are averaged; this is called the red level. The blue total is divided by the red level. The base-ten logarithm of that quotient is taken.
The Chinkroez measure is 0.576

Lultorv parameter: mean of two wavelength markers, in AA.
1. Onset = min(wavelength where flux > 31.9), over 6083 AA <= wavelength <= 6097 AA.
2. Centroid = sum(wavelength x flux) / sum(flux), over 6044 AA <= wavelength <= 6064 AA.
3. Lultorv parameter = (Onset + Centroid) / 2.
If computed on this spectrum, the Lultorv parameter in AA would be 6073.4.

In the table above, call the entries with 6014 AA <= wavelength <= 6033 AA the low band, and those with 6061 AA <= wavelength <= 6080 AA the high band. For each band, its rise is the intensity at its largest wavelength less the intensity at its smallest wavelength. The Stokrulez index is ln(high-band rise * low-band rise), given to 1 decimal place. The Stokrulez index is 1.4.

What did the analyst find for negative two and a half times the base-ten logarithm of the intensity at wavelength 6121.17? -3.85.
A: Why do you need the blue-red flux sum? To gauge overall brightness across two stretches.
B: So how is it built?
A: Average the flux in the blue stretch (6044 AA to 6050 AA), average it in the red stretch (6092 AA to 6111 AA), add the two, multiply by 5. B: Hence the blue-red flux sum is 335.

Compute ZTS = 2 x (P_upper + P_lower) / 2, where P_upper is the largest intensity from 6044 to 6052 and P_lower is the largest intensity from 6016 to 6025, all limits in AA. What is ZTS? 66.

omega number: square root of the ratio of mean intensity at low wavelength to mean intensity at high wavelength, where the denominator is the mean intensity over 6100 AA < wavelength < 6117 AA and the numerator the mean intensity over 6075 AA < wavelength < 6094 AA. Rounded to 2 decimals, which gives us 0.98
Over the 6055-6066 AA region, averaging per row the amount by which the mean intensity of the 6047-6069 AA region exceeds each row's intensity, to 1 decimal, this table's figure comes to 0.9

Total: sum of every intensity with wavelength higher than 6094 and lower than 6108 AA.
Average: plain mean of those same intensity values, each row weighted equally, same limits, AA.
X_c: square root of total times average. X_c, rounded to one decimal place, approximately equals 74.0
